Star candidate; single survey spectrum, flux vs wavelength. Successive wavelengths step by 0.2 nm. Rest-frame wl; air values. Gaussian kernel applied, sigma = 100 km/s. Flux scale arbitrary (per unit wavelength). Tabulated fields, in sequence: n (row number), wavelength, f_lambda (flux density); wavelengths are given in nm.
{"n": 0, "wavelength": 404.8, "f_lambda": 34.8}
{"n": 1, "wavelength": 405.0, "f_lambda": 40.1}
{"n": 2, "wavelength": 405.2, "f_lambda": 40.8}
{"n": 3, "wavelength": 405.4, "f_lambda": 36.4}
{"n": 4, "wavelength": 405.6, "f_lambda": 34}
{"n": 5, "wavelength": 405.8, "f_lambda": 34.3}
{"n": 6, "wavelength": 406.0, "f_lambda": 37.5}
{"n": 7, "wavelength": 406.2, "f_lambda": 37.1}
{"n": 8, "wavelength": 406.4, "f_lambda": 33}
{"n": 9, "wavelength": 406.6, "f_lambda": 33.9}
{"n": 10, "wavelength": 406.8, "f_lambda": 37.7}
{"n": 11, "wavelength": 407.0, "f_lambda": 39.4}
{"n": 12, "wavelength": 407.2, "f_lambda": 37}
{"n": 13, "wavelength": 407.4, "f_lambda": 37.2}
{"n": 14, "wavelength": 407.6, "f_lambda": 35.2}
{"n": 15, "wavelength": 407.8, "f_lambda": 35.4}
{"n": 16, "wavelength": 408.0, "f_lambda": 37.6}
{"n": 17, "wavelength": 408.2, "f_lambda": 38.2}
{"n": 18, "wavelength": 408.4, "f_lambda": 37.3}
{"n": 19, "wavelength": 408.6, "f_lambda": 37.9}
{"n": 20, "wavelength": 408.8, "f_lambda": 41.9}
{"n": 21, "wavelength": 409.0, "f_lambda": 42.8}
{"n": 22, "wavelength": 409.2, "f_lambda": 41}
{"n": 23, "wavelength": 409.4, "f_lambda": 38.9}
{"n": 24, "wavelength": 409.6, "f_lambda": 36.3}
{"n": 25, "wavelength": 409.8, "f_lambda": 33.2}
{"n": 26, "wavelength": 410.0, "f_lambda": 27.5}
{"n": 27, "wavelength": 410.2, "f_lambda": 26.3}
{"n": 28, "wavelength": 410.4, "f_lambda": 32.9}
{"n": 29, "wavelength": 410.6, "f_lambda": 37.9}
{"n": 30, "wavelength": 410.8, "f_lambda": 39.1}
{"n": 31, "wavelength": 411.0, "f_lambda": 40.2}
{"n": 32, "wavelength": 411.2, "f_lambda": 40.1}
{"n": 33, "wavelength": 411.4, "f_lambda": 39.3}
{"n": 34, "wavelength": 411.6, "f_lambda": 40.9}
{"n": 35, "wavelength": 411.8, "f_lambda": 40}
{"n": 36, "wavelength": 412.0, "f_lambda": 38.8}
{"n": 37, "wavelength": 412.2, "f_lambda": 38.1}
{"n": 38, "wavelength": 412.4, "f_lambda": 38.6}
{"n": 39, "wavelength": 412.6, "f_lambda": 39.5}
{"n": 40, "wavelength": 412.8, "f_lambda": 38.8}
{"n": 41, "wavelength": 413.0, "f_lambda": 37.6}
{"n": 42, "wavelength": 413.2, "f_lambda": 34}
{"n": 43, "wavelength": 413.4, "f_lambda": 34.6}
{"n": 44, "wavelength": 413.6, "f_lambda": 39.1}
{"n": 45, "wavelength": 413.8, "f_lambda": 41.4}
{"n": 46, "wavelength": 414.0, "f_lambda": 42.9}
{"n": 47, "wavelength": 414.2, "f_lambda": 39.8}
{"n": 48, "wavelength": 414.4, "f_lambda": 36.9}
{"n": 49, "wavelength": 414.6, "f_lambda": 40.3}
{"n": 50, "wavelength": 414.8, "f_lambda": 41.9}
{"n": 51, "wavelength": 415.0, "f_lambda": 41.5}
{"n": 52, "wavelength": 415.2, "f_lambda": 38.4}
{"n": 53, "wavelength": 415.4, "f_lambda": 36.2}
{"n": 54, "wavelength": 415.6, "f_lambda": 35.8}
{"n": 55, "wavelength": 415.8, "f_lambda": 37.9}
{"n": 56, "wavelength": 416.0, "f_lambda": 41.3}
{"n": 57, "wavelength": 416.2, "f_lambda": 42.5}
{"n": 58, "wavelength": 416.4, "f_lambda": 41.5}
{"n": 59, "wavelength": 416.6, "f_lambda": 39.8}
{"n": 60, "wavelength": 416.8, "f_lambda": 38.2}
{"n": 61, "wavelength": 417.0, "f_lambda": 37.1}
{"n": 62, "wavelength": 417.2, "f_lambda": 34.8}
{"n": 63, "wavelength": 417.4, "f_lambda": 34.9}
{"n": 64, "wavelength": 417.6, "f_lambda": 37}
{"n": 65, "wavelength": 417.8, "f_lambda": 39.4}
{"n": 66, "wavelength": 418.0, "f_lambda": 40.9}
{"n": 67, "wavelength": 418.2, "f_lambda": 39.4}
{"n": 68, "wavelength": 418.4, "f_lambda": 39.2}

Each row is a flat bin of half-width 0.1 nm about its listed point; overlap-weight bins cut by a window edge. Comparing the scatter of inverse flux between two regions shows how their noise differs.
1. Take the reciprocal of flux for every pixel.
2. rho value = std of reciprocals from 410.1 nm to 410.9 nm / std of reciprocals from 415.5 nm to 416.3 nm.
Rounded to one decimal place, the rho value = 2.8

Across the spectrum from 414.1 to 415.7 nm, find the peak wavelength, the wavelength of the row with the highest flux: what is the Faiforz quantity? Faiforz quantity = 414.8 nm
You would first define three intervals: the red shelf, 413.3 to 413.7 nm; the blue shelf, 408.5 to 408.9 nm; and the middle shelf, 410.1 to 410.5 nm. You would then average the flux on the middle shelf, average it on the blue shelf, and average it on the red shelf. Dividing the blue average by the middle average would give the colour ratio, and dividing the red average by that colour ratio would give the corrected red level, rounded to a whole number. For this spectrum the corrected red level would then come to 27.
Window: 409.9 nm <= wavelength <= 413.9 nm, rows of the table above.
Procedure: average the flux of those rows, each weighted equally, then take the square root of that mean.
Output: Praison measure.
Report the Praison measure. 6.10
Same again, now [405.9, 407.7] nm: 6.04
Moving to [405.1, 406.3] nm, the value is 6.06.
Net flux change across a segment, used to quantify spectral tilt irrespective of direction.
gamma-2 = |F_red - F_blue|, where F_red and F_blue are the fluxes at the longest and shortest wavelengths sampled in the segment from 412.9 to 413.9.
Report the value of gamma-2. 3.8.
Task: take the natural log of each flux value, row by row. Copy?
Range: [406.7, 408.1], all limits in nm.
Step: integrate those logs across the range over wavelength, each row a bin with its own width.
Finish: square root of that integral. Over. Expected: 2.25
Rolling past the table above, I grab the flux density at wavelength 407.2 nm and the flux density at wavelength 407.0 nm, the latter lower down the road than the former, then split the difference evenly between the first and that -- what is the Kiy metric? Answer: 38.2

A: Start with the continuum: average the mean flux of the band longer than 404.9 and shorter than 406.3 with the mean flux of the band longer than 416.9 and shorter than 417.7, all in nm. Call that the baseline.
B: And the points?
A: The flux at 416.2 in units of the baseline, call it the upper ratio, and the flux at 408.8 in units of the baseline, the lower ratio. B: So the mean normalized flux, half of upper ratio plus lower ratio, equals 1.15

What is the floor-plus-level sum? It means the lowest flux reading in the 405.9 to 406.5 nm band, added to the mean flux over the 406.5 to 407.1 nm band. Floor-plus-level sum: 70.0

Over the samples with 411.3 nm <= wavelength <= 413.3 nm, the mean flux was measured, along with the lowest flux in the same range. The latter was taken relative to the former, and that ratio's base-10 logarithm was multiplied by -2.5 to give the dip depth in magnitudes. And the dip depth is 0.14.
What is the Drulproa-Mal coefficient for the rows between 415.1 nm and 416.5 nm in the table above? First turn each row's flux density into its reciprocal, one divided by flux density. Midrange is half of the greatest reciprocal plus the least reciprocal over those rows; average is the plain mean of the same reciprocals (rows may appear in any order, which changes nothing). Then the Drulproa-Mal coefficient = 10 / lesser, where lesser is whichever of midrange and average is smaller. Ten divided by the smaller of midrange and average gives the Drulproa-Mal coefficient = 389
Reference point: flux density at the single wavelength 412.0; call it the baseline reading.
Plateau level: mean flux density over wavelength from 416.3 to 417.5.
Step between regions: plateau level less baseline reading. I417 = -1.1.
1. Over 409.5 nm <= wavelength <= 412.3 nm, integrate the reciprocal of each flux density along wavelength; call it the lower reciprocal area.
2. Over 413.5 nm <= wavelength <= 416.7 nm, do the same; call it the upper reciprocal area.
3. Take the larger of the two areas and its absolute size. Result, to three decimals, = 0.081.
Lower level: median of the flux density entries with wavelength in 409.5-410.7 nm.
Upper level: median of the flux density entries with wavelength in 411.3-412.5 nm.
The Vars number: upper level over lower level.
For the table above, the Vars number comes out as 1.18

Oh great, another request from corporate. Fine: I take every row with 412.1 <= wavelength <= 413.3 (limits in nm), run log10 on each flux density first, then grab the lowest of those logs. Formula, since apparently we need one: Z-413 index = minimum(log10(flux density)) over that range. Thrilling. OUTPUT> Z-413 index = 1.53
